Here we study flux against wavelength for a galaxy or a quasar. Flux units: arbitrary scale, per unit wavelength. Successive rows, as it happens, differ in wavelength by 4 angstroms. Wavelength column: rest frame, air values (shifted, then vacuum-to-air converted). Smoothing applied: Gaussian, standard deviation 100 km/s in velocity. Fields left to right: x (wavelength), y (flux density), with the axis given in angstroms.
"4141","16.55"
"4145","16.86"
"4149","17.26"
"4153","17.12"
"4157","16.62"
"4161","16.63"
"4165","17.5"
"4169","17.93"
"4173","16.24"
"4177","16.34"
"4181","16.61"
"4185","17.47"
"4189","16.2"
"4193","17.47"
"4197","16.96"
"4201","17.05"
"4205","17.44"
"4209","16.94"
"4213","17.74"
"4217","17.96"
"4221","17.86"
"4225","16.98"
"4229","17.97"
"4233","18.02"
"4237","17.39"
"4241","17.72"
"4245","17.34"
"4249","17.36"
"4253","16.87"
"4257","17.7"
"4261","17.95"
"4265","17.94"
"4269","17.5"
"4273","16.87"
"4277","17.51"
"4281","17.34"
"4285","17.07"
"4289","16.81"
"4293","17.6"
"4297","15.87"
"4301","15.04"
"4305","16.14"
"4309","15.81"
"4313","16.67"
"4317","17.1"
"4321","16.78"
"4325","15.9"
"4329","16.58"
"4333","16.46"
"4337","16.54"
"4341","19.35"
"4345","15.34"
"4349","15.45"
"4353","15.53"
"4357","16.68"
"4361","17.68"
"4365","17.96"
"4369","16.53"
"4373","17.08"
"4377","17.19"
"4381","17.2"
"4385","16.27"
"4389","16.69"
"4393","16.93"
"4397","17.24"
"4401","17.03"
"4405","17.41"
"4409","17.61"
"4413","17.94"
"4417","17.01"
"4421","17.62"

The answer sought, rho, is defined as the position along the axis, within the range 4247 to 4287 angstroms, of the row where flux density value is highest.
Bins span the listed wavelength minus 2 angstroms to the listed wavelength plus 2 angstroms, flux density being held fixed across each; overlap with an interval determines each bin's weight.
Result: 4261 angstroms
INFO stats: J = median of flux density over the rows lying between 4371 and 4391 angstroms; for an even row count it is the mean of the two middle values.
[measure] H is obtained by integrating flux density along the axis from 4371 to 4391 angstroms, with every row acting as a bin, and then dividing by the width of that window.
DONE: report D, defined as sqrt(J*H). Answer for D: 16.98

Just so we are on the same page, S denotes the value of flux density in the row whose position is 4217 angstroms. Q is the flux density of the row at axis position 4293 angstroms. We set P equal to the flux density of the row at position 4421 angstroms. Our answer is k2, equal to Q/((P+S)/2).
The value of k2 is 0.99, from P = 17.62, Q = 17.6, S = 17.96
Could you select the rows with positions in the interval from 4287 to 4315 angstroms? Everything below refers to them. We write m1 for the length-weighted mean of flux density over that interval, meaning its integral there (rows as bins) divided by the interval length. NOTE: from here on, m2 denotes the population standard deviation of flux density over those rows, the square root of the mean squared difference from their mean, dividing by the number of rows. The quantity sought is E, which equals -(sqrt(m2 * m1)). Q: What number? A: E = -3.5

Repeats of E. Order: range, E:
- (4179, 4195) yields -3.1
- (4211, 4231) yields -2.6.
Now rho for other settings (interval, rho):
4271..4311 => 4293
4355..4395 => 4365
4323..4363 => 4341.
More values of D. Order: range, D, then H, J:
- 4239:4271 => 17.57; 17.5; 17.6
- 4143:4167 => 16.99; 17.0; 17.0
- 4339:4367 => 16.77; 16.9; 16.7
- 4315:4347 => 16.66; 16.8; 16.6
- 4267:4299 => 17.14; 17.1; 17.2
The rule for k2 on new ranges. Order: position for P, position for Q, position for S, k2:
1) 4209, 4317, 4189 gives 1.03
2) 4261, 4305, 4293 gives 0.91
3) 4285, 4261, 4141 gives 1.07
